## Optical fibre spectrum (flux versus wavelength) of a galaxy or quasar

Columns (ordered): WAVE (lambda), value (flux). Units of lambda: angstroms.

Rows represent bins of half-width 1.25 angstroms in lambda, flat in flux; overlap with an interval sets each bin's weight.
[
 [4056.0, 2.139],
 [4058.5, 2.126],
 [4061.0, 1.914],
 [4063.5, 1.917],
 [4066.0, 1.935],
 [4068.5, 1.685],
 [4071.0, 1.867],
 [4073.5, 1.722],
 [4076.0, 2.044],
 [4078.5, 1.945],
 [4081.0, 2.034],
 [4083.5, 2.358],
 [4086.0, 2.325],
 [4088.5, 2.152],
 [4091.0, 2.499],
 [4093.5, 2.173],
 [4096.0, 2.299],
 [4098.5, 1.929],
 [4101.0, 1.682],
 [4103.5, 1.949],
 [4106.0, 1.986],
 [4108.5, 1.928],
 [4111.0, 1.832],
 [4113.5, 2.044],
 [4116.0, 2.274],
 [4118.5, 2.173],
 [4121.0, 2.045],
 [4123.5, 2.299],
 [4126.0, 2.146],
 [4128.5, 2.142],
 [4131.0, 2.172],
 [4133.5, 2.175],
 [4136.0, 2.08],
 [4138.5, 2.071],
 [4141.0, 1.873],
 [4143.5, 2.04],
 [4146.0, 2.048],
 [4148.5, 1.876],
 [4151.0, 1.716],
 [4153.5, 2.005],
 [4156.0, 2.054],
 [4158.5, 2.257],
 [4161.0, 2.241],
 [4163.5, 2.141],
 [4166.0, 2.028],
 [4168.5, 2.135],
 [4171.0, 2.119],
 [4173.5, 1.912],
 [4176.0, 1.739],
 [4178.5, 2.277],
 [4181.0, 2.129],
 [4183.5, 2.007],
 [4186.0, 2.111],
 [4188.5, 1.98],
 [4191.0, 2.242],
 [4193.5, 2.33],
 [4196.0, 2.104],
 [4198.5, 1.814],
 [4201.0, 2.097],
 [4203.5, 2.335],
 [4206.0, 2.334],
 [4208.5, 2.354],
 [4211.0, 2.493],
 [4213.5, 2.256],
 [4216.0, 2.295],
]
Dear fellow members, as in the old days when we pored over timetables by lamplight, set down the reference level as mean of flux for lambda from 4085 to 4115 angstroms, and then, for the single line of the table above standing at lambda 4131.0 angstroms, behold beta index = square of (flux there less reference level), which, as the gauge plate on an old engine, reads 0.01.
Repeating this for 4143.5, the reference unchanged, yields 0.00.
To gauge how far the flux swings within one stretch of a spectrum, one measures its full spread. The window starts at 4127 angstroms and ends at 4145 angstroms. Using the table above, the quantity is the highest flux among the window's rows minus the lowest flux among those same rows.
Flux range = 0.30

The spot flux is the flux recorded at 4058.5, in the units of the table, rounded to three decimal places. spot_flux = 2.126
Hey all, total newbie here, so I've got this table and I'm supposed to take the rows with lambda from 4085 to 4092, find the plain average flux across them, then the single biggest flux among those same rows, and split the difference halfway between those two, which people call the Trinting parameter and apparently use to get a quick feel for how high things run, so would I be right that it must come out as 2.41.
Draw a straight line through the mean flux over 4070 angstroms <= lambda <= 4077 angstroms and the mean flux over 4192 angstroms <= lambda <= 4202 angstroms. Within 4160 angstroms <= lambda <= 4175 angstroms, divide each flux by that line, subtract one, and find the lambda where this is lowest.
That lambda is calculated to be 4173.5 angstroms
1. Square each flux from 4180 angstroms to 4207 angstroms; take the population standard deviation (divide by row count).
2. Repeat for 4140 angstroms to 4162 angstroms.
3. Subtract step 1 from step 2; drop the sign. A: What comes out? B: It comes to 0.0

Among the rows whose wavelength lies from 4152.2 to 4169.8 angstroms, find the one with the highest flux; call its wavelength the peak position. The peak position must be 4158.5 angstroms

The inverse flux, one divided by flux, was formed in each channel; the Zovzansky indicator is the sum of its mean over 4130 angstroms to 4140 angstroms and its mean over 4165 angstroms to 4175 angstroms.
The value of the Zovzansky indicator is 0.96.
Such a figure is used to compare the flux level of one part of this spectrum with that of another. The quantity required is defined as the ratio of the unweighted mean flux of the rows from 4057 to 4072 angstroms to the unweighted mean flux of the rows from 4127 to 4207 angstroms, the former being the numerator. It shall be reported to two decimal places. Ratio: 0.92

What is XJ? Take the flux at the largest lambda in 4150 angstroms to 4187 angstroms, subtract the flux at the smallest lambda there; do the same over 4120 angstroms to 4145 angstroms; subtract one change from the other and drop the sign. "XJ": 0.40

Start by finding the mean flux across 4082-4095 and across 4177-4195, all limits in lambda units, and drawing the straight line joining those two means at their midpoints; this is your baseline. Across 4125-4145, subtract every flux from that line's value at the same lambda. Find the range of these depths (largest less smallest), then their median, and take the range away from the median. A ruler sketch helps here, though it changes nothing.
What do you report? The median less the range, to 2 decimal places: -0.17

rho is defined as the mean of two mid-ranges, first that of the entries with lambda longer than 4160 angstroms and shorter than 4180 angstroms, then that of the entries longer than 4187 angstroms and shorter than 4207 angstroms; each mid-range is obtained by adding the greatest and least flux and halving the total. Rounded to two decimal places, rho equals 2.04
